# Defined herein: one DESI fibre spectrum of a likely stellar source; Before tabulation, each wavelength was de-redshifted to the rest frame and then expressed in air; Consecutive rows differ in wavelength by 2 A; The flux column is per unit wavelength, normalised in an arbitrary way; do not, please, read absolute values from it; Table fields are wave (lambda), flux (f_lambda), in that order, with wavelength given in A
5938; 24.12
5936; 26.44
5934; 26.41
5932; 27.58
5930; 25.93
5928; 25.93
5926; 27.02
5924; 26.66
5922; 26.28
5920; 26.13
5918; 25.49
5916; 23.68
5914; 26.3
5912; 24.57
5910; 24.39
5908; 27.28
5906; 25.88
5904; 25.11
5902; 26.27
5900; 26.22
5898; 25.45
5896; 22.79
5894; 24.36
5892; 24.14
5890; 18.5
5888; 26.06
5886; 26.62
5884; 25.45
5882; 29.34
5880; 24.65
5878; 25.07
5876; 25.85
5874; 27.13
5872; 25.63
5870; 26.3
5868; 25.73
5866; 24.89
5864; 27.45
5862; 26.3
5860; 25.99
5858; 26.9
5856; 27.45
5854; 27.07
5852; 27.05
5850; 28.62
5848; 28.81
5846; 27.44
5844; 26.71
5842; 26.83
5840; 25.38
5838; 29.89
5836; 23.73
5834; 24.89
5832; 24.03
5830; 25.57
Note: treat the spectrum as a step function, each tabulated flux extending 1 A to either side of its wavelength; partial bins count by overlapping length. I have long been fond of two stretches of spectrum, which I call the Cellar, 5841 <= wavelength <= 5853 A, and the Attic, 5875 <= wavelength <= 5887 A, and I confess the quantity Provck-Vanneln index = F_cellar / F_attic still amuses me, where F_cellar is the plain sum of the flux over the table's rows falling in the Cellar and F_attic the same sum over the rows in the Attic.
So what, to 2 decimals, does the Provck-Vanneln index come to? 1.05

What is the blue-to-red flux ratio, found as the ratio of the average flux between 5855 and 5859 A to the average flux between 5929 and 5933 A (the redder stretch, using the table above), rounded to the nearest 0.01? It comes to 1.02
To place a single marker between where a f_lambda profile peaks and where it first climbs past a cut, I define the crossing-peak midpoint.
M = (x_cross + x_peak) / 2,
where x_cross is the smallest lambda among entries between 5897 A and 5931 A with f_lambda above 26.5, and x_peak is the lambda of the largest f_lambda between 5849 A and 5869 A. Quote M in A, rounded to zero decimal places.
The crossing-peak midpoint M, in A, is 5879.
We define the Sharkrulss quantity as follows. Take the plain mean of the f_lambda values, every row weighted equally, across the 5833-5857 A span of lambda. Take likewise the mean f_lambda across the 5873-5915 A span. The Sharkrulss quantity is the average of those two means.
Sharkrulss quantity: 26.1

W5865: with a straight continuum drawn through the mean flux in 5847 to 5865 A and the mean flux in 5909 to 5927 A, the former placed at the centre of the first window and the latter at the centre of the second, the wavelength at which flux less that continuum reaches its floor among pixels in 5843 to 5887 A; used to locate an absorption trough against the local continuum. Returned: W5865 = 5866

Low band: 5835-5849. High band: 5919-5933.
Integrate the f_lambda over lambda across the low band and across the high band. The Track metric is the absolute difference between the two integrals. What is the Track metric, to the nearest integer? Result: 7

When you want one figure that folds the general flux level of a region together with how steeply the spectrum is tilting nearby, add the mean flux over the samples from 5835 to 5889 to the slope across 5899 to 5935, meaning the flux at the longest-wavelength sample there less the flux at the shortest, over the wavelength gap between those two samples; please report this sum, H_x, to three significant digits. 26.6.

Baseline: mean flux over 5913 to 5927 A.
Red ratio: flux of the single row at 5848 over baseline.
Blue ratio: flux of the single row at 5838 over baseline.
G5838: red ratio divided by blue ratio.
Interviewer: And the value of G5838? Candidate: 0.96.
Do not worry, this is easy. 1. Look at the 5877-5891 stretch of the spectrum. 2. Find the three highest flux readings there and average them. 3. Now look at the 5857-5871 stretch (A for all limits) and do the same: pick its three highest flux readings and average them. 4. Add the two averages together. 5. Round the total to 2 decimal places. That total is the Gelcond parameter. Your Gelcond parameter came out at 54.22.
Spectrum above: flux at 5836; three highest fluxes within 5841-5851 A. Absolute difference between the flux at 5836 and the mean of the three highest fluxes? 4.6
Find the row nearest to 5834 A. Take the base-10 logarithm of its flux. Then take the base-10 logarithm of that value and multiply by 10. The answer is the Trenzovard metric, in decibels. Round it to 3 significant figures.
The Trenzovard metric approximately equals 1.45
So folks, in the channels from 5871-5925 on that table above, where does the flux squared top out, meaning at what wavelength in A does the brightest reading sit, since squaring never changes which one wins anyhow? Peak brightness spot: 5882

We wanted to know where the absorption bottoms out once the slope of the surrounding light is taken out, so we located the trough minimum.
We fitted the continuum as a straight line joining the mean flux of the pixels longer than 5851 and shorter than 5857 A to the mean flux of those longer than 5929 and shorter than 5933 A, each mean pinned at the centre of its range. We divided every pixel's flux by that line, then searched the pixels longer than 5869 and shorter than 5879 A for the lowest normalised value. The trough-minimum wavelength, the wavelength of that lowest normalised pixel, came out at 5878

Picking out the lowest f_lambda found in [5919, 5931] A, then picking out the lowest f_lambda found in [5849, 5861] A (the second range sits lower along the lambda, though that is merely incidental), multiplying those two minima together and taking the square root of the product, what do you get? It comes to 26.0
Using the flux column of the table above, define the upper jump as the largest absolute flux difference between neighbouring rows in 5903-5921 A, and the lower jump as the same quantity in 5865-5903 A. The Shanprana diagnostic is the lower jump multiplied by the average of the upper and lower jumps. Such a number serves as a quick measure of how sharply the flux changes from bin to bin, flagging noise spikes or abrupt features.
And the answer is 40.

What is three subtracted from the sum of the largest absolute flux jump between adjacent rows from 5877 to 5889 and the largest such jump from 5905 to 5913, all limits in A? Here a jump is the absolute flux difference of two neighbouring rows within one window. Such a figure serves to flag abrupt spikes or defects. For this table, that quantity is 4.6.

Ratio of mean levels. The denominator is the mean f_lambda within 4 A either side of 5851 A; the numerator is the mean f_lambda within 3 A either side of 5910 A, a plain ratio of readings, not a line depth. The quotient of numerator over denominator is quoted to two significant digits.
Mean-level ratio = 0.91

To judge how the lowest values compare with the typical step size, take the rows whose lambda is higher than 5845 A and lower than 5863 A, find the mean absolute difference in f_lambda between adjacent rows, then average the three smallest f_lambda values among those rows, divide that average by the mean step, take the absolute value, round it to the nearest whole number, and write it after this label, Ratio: 40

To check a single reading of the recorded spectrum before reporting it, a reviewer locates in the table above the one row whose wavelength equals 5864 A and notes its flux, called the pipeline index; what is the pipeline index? 27.45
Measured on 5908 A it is 27.28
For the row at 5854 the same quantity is 27.07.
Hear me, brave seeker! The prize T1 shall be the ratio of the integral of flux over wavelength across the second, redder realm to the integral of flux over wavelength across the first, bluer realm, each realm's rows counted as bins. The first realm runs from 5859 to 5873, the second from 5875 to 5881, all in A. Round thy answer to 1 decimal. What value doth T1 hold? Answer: 0.4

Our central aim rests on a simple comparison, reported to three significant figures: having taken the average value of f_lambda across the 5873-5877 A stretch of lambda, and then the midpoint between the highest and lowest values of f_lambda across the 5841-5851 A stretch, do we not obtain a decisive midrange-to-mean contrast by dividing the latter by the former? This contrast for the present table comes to 1.05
